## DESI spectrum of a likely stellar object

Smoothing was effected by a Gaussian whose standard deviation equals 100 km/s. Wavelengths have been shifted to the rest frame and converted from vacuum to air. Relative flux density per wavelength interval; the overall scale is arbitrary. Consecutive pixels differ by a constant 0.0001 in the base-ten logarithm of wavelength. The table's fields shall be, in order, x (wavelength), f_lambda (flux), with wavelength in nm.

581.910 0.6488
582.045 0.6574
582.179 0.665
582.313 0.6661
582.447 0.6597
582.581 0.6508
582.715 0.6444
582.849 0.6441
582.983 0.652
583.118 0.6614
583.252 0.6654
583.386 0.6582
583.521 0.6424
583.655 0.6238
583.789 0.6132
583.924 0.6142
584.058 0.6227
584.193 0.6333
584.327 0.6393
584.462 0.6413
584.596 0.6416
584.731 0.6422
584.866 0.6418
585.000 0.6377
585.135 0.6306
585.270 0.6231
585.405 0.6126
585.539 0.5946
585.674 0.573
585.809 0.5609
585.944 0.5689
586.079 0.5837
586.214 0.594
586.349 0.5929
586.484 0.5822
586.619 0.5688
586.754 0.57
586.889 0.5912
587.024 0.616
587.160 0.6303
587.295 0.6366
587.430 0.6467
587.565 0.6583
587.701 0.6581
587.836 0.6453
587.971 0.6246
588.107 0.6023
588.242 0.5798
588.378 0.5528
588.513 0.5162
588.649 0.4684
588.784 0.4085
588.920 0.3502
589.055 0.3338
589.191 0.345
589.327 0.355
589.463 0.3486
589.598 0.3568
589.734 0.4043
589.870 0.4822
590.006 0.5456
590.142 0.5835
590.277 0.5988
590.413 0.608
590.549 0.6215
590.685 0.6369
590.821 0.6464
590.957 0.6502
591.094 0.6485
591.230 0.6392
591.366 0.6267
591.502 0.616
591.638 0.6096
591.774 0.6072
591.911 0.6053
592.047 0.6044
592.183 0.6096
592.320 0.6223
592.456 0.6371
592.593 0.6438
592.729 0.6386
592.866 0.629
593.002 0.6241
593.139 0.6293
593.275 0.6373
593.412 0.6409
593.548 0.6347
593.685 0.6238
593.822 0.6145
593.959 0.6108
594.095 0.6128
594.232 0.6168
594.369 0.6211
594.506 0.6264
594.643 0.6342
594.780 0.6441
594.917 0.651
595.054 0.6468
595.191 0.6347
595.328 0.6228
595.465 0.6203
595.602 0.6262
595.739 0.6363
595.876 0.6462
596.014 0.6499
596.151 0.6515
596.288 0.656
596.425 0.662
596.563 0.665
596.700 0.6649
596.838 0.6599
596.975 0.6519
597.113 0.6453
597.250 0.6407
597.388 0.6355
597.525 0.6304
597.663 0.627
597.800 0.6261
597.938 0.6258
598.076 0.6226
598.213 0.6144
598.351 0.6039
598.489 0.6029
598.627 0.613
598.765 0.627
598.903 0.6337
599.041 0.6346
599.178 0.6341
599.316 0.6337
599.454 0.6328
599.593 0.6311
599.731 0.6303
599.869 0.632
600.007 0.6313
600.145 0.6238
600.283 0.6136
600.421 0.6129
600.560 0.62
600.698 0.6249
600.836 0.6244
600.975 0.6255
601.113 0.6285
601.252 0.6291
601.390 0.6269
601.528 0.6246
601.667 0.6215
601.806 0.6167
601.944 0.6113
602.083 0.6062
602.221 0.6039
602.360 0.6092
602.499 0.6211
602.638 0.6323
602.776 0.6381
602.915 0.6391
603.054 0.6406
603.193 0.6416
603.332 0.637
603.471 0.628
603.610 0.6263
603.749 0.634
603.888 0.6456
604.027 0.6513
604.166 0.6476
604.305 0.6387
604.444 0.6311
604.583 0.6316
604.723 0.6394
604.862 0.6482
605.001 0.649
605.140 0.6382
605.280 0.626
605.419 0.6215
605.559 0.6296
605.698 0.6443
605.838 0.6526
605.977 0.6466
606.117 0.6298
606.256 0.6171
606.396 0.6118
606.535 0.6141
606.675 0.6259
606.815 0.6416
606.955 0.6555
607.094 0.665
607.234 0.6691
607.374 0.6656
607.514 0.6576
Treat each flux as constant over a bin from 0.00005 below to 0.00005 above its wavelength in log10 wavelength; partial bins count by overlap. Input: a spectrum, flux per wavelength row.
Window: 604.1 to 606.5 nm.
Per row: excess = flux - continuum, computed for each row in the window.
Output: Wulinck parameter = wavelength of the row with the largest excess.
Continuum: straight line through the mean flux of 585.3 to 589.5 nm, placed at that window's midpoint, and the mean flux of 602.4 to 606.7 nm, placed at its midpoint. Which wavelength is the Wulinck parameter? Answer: 604.166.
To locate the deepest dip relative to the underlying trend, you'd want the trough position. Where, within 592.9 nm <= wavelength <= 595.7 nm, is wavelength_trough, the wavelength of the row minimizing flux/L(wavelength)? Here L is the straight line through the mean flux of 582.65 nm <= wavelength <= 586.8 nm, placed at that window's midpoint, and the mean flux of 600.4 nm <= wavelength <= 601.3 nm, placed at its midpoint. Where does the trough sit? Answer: 593.959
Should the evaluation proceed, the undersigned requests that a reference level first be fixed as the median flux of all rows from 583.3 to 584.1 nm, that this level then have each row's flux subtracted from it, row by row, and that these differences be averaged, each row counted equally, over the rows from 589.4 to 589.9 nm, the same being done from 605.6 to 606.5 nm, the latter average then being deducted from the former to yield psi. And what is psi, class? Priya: 0.24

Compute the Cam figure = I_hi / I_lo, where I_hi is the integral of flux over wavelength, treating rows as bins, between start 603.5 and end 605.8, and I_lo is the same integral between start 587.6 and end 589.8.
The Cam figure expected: 1.4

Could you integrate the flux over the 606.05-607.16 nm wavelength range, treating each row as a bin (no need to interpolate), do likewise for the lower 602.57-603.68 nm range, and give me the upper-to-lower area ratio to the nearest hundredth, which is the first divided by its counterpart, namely 1.00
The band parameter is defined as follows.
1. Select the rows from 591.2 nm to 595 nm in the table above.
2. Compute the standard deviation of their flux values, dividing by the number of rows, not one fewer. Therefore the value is 0.013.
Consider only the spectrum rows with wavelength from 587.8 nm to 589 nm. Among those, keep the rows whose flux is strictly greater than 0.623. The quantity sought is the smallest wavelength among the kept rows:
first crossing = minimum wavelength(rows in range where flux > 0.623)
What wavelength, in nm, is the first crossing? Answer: 587.836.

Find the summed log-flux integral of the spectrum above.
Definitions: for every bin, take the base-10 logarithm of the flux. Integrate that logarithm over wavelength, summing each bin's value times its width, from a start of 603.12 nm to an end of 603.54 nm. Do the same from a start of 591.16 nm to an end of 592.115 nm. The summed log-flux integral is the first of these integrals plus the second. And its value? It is -0.28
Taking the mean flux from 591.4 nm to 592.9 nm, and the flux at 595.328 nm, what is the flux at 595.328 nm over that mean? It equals 1.00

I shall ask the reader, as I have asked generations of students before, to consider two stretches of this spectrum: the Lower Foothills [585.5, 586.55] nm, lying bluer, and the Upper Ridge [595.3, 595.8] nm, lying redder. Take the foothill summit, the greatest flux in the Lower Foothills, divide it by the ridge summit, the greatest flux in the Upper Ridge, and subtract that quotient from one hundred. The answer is 99.1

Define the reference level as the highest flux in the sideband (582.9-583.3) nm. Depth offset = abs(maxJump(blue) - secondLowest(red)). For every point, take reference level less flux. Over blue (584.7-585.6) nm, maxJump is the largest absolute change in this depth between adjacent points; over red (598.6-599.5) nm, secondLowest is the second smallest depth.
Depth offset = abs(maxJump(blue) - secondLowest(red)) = 0.013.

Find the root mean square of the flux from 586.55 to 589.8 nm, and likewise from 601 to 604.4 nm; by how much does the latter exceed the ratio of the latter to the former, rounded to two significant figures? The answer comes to -0.55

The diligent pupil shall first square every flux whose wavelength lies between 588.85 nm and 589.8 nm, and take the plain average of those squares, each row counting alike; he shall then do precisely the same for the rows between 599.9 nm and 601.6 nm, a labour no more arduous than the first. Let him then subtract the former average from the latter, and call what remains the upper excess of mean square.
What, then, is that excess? 0.262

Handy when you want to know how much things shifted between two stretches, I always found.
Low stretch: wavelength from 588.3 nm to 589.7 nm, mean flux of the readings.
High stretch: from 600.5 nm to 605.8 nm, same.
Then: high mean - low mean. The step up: 0.23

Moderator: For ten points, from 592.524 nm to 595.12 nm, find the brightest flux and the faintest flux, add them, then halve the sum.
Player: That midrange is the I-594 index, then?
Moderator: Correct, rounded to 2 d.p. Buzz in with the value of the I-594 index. 0.63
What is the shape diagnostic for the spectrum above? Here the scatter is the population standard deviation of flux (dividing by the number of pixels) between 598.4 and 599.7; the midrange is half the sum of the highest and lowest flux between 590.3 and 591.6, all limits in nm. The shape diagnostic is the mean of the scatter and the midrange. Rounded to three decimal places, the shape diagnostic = 0.320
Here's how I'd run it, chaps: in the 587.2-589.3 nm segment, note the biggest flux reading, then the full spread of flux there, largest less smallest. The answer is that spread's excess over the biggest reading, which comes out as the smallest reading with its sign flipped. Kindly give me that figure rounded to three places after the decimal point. -0.334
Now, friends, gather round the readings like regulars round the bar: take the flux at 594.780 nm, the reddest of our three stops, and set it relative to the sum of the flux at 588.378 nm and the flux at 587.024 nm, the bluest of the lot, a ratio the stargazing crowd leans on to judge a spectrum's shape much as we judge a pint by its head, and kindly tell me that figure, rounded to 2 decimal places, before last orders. 0.55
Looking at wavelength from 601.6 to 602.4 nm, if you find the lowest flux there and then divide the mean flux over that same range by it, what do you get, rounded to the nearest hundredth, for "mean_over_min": 1.01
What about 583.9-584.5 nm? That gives 1.03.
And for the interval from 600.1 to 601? 1.01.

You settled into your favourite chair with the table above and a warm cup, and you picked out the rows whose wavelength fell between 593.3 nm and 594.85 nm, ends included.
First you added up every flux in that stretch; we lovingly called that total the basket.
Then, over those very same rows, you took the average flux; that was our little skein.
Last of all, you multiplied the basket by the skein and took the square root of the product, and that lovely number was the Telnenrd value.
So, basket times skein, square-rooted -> 2.1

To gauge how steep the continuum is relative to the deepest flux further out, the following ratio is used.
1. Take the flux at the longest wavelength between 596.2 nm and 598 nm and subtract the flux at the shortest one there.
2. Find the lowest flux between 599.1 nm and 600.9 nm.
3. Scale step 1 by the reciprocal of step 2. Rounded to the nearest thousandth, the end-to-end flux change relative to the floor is -0.049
